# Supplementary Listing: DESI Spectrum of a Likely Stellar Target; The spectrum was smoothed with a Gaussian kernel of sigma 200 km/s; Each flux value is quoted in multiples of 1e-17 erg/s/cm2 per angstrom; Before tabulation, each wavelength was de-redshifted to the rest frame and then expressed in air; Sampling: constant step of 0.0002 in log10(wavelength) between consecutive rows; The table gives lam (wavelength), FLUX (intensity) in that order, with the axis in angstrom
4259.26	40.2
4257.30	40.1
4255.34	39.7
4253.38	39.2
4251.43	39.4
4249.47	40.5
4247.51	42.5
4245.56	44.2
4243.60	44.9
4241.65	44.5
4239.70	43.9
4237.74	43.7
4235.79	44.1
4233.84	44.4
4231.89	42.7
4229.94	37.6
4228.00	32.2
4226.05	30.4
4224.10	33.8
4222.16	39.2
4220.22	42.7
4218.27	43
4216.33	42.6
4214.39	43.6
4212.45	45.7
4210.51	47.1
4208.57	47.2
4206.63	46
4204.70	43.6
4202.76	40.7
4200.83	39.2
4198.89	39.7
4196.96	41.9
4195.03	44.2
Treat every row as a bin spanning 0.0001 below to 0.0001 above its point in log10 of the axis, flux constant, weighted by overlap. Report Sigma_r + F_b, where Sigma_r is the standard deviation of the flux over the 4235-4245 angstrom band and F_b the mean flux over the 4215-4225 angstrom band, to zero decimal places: 41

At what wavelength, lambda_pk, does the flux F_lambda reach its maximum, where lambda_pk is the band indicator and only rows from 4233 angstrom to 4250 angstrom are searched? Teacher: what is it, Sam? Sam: 4243.60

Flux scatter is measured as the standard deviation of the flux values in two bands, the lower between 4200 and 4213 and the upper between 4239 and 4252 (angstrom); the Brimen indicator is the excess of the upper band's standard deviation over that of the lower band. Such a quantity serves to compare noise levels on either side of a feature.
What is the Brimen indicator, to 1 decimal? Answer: -1.0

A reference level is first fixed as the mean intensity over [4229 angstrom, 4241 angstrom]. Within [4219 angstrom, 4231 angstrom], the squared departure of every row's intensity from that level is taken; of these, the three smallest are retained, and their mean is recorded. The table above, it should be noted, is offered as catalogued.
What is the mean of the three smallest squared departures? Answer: 13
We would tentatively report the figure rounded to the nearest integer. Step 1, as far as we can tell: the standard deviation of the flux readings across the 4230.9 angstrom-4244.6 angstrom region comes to 1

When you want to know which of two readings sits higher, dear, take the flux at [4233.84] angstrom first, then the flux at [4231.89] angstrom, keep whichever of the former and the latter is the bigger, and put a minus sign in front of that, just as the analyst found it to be -44.4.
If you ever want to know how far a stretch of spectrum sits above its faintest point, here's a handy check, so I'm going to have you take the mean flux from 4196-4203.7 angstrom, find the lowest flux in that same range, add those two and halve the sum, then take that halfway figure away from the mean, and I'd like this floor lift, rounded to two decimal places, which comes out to 0.59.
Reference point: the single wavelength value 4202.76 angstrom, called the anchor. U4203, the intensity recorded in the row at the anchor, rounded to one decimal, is 40.7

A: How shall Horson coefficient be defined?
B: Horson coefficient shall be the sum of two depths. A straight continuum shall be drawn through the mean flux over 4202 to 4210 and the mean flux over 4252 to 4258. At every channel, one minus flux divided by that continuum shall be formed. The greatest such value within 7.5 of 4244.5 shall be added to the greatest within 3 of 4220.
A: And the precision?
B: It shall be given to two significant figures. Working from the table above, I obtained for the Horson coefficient 0.10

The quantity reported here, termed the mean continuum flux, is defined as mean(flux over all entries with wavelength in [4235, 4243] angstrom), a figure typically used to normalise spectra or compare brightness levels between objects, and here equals 44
